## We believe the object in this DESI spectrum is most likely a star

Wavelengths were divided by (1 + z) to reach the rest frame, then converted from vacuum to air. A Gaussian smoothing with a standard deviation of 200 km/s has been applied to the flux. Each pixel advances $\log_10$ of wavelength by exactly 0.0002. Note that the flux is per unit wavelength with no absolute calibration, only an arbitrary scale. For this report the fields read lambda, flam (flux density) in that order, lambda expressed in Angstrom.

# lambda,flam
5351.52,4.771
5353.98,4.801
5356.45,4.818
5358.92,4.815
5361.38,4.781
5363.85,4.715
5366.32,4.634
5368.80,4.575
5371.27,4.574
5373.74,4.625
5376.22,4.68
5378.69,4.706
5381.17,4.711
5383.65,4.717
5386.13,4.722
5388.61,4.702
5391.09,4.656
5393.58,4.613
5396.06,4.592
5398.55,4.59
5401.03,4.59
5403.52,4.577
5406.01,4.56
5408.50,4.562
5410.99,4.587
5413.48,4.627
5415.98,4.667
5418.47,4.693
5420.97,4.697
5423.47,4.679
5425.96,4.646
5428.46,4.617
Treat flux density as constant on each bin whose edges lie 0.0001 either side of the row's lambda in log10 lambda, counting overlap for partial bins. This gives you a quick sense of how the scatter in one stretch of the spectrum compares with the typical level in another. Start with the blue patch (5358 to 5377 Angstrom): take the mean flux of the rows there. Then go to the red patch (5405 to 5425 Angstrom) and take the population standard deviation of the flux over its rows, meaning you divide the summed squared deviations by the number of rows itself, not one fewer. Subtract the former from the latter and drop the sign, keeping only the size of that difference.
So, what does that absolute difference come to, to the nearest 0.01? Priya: 4.62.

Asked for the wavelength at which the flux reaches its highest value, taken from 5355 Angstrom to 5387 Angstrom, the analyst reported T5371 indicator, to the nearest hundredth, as 5356.45 Angstrom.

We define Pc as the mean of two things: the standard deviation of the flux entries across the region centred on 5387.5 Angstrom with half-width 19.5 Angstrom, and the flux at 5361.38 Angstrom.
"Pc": 2.42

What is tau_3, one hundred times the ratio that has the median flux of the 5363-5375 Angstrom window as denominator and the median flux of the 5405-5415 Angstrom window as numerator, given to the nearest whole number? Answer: 99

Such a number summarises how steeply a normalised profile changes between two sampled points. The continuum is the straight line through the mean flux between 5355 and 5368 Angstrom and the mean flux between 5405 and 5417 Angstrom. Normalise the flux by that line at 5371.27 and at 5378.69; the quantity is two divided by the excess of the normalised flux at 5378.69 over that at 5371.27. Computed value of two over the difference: 61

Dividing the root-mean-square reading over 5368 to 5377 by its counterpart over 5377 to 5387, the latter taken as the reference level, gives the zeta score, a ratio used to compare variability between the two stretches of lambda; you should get 0.98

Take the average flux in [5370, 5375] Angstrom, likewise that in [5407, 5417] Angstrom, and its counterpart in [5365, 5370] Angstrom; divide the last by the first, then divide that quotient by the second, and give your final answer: 0.217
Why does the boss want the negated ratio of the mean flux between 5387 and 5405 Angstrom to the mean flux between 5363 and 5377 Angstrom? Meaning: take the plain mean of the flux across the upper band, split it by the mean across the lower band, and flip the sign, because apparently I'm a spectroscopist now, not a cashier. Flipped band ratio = -1.00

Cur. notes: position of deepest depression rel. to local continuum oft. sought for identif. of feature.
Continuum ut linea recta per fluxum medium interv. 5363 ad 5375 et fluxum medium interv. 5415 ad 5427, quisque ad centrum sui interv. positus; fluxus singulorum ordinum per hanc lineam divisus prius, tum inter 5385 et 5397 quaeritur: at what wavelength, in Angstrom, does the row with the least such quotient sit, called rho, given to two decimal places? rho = 5396.06 Angstrom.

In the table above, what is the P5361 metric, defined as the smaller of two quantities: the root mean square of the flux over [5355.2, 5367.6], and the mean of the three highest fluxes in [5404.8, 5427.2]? 4.69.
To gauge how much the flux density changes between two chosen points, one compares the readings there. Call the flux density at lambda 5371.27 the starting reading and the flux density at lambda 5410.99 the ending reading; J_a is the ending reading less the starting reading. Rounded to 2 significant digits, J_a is 0.013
